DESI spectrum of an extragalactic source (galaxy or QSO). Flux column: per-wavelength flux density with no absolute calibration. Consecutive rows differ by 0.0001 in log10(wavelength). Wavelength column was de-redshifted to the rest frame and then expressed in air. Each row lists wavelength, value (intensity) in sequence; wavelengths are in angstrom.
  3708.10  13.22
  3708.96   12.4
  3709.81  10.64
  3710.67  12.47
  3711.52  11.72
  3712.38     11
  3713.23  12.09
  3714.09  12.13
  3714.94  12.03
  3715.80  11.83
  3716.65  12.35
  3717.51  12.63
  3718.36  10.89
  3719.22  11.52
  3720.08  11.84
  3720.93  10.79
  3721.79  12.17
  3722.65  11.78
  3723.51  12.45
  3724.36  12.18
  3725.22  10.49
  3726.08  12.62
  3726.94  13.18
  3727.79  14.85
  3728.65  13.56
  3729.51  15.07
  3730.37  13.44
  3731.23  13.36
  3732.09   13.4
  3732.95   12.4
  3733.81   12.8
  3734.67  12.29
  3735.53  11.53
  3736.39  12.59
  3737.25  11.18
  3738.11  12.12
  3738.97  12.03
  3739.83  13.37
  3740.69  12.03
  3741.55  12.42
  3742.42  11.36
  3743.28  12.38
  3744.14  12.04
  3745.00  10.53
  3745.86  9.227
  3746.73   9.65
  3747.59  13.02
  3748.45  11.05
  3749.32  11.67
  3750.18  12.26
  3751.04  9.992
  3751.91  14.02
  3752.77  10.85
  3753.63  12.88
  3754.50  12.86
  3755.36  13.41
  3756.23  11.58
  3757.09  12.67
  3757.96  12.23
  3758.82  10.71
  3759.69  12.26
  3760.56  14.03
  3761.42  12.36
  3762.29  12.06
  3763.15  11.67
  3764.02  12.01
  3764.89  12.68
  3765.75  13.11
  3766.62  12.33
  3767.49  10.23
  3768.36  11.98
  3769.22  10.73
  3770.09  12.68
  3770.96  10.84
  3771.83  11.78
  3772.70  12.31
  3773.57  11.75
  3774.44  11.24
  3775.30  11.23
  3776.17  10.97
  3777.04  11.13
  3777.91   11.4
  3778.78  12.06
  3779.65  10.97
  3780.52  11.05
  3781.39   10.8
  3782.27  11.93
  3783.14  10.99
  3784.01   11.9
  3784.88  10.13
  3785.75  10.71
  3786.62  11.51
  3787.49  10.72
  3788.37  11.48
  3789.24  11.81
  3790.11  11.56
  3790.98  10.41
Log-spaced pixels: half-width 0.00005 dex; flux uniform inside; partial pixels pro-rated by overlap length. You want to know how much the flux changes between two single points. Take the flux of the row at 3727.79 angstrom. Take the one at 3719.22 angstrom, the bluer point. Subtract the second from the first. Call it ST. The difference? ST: 3.3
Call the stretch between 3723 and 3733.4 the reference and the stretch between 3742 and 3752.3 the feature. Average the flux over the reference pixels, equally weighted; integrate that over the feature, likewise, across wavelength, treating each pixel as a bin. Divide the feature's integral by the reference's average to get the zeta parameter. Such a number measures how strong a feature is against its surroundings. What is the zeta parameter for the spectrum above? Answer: 9.0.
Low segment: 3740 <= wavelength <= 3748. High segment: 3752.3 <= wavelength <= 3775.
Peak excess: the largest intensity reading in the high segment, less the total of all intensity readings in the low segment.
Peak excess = -89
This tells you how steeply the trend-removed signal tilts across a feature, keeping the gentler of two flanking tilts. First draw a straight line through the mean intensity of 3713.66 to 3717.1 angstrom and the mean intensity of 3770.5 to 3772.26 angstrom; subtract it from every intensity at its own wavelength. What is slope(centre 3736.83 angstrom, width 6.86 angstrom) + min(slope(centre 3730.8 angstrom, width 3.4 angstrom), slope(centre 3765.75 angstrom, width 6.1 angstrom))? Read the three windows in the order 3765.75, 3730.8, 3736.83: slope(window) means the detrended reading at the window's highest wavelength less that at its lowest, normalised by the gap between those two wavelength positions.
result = -0.5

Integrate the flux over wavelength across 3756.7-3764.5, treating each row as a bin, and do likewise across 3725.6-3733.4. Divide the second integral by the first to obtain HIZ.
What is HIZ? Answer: 1.1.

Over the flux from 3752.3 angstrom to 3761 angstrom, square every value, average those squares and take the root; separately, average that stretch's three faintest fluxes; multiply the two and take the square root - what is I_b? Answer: 11.7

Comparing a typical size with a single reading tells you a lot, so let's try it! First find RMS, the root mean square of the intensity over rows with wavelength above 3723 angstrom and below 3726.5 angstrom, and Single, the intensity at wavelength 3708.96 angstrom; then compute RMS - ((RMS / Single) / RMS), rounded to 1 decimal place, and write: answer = 11.9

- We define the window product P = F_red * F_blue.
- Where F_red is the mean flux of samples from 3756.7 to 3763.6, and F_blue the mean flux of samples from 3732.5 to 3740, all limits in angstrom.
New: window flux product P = 150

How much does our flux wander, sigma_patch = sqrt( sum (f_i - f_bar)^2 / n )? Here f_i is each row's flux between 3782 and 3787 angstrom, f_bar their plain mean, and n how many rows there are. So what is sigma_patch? 0.65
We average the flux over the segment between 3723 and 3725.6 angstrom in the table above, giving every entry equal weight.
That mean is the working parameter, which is 11.7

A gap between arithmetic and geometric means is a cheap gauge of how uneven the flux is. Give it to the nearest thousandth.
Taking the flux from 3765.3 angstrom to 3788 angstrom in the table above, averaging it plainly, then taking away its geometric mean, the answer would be 0.023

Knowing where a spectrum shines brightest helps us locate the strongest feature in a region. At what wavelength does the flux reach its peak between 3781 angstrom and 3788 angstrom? 3782.27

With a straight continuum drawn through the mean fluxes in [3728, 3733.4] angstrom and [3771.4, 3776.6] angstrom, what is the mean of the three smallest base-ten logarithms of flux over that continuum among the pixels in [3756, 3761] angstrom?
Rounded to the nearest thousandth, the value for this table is -0.030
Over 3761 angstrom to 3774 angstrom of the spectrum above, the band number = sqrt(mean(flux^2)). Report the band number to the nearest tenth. 11.9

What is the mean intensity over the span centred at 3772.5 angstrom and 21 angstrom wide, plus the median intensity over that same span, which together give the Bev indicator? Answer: 23.3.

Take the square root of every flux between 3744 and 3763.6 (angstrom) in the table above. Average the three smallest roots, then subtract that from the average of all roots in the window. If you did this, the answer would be 0.339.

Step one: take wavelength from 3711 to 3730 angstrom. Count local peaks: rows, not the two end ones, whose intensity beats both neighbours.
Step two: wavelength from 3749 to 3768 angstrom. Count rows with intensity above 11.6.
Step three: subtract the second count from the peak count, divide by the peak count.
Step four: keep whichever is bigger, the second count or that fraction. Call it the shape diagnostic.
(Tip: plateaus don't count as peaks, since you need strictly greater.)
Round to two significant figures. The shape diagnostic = 17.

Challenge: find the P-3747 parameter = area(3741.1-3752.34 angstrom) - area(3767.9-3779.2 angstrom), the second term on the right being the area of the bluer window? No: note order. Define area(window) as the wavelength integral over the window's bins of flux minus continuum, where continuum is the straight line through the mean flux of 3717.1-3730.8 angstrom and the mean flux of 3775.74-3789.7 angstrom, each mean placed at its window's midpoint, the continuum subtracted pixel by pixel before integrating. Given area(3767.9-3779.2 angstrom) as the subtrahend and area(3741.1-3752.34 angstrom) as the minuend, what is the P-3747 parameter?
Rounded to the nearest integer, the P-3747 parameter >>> -7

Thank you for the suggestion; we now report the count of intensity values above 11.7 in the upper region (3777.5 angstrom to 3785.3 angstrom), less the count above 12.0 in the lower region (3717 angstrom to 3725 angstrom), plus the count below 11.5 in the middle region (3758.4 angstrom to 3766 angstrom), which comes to 0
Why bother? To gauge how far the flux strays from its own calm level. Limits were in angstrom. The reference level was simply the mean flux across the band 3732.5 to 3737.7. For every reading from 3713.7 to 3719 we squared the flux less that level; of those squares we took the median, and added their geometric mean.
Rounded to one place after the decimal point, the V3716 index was 0.1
